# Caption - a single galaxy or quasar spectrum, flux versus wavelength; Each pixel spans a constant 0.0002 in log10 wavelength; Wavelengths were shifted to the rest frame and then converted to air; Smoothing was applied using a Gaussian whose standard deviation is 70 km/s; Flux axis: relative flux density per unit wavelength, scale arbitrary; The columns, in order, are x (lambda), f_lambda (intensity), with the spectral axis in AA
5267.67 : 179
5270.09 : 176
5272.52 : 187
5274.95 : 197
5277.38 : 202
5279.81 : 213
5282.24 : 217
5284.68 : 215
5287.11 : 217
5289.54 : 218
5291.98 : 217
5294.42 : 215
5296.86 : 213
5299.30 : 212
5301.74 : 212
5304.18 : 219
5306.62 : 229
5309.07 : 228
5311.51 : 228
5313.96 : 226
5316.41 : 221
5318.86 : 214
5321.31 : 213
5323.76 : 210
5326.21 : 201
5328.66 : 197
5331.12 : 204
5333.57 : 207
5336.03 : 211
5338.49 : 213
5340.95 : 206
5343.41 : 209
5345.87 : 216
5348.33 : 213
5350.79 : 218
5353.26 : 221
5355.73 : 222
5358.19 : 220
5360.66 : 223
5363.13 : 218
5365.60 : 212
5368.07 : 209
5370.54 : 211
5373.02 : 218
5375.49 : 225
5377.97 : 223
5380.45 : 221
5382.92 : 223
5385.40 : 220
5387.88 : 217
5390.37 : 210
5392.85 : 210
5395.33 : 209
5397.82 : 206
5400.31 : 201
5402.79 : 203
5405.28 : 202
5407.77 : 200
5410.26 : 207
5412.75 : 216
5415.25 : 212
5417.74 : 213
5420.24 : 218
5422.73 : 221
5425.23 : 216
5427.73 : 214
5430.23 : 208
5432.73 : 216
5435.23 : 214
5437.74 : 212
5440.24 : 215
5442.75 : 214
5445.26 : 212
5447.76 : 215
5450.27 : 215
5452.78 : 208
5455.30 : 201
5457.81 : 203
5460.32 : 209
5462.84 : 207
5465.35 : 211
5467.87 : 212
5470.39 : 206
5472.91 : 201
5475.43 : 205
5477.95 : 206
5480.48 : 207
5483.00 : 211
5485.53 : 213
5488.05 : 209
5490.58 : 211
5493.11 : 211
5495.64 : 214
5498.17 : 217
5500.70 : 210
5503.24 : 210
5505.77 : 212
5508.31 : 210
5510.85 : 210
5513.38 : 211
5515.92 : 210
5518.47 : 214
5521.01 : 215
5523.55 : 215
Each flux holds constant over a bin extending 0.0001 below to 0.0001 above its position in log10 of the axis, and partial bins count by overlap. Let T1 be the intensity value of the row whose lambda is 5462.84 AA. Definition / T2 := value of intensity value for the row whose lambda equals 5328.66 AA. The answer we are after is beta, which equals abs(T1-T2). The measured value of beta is 10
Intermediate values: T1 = 207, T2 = 197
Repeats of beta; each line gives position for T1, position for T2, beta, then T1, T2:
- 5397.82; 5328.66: 9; 206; 197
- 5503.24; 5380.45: 11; 210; 221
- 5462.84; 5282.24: 10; 207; 217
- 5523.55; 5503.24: 5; 215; 210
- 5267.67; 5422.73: 42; 179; 221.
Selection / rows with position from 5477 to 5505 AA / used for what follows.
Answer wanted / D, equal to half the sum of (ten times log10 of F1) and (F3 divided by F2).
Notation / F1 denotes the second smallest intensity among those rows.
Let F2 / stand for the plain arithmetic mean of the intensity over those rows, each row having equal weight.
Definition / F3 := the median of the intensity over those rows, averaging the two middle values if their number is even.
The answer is 12.08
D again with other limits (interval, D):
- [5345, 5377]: 12.12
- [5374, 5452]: 12.02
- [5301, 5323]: 12.14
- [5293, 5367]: 12.01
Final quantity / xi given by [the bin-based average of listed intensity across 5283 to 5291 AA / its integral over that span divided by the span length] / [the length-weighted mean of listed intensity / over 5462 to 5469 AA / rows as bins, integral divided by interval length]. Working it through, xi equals 1.03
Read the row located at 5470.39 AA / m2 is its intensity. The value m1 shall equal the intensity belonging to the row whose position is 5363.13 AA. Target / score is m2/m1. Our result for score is 0.94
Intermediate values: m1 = 218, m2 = 206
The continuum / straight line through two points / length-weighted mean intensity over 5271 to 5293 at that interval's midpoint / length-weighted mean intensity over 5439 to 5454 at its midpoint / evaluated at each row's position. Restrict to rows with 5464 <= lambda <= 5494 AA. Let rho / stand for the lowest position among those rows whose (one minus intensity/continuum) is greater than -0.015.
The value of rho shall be 5465.35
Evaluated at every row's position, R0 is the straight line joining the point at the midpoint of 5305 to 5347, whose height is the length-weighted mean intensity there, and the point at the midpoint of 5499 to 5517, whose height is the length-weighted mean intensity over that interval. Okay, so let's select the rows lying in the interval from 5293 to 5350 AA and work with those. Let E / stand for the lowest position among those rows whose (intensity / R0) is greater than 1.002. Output 5294.42 AA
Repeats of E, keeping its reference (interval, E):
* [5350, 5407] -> 5350.79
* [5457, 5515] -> 5467.87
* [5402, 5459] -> 5412.75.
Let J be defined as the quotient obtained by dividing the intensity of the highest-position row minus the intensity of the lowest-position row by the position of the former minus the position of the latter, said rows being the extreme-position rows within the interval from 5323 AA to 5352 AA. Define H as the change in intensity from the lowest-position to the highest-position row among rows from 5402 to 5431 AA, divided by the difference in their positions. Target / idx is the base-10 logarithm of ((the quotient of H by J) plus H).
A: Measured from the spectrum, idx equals -0.10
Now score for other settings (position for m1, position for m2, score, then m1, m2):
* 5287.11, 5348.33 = 0.98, 217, 213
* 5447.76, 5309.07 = 1.06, 215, 228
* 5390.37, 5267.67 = 0.85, 210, 179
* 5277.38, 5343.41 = 1.03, 202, 209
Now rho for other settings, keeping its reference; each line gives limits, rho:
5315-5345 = 5323.76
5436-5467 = 5437.74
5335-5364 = 5336.03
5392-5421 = 5392.85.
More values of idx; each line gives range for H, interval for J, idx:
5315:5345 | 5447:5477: -0.10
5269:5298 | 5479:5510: 1.15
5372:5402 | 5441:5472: 0.18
